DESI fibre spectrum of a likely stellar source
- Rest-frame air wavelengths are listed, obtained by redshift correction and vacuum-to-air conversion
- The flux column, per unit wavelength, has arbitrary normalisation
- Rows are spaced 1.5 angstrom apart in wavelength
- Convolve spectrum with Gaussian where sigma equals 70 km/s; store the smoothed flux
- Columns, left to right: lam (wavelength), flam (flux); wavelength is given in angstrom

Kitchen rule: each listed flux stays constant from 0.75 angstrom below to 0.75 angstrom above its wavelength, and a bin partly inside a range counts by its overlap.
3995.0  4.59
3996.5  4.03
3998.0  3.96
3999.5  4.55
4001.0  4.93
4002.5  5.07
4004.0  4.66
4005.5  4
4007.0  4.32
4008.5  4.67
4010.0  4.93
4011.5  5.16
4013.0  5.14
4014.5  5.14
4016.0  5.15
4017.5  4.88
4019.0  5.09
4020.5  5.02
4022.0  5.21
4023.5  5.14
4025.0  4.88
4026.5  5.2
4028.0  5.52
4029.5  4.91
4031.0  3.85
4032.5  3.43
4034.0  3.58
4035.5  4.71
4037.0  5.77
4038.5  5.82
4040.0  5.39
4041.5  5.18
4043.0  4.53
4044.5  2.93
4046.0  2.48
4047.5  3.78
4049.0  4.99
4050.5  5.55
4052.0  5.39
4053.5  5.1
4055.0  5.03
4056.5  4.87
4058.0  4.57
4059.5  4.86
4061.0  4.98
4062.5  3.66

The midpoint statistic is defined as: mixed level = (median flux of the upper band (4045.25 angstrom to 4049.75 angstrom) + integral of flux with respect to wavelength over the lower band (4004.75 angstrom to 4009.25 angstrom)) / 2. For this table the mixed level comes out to 11.6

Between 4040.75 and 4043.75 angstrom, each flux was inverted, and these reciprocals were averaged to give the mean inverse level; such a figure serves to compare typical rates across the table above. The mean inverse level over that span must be 0.207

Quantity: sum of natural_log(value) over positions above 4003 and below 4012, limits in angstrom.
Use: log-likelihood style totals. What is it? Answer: 9.2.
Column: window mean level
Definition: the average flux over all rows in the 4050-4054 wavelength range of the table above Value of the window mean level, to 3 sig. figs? 5.35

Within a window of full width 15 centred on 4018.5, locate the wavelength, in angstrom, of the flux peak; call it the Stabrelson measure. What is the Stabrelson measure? 4022.0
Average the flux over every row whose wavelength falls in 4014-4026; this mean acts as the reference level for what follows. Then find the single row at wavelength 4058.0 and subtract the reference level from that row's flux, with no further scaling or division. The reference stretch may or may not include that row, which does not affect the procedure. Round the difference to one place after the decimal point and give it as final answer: -0.5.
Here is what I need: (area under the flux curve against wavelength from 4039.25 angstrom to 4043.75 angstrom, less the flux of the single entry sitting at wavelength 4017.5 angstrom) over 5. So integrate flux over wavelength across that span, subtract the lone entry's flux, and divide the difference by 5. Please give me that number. 3.6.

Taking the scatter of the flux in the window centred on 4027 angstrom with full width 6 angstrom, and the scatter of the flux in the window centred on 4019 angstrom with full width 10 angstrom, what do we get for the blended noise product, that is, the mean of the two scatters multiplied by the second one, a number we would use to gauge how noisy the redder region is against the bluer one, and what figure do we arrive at 0.02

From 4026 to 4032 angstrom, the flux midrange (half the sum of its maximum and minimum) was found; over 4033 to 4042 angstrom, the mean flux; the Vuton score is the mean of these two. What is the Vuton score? 4.9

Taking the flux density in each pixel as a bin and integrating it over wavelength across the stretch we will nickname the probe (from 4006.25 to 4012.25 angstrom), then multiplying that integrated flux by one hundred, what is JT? 2862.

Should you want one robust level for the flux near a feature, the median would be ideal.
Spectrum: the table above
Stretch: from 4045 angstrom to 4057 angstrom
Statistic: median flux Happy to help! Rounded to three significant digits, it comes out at 5.01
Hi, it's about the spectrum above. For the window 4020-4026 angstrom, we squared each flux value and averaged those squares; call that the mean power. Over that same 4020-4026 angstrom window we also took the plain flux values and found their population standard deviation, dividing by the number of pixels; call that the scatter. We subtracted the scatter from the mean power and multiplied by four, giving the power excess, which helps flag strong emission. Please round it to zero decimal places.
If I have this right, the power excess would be 102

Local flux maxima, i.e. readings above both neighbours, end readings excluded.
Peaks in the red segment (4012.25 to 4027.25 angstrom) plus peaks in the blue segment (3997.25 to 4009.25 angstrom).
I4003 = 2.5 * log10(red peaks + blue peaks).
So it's 1.51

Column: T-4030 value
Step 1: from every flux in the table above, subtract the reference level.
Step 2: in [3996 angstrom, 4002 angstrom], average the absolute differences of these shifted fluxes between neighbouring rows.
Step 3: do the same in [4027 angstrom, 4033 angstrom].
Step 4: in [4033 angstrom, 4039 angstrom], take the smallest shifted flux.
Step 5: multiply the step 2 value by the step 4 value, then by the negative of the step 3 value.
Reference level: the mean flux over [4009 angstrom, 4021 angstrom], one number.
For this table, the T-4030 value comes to 0.36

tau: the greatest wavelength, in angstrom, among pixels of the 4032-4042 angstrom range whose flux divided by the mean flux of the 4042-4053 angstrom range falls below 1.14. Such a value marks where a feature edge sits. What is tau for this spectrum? 4035.5 angstrom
